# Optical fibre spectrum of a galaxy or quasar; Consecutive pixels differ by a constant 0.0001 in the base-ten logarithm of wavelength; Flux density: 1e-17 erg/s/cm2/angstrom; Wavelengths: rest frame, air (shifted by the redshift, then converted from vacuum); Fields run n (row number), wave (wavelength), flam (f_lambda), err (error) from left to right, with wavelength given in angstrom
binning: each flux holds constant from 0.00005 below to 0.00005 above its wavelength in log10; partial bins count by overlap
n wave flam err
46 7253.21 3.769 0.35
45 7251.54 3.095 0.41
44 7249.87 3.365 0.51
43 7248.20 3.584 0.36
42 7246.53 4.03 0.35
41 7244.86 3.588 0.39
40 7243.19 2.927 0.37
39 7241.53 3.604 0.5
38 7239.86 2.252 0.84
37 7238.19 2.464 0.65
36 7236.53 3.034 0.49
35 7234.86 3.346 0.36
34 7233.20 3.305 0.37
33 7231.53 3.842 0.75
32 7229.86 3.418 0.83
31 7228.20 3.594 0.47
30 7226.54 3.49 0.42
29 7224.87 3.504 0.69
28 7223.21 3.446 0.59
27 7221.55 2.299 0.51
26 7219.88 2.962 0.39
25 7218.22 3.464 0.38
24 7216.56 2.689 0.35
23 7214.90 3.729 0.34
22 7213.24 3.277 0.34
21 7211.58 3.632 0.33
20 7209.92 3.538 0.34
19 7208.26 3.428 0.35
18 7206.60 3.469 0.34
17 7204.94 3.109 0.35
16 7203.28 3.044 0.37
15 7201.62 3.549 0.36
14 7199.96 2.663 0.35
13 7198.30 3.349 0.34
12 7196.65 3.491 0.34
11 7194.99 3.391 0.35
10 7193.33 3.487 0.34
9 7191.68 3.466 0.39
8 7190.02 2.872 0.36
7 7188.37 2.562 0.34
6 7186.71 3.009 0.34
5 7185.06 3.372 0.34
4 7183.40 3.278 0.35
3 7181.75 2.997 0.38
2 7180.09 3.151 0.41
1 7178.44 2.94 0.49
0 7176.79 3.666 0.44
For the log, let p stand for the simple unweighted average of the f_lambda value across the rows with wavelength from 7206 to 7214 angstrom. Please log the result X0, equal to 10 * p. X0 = 34.7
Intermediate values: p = 3.47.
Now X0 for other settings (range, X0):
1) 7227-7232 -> 36.2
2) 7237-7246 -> 29.7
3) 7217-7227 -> 31.9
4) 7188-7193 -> 29.7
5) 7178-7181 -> 30.5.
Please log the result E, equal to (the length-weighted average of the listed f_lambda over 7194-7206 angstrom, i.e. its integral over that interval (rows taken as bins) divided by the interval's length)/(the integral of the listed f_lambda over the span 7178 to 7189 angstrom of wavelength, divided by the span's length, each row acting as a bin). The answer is 1.059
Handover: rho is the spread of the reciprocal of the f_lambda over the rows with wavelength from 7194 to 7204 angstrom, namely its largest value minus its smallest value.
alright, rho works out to 0.094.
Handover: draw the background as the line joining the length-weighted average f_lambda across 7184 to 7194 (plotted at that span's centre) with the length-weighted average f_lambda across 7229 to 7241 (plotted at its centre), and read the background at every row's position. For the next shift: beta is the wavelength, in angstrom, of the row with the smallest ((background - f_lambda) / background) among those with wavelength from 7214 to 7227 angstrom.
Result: 7214.90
